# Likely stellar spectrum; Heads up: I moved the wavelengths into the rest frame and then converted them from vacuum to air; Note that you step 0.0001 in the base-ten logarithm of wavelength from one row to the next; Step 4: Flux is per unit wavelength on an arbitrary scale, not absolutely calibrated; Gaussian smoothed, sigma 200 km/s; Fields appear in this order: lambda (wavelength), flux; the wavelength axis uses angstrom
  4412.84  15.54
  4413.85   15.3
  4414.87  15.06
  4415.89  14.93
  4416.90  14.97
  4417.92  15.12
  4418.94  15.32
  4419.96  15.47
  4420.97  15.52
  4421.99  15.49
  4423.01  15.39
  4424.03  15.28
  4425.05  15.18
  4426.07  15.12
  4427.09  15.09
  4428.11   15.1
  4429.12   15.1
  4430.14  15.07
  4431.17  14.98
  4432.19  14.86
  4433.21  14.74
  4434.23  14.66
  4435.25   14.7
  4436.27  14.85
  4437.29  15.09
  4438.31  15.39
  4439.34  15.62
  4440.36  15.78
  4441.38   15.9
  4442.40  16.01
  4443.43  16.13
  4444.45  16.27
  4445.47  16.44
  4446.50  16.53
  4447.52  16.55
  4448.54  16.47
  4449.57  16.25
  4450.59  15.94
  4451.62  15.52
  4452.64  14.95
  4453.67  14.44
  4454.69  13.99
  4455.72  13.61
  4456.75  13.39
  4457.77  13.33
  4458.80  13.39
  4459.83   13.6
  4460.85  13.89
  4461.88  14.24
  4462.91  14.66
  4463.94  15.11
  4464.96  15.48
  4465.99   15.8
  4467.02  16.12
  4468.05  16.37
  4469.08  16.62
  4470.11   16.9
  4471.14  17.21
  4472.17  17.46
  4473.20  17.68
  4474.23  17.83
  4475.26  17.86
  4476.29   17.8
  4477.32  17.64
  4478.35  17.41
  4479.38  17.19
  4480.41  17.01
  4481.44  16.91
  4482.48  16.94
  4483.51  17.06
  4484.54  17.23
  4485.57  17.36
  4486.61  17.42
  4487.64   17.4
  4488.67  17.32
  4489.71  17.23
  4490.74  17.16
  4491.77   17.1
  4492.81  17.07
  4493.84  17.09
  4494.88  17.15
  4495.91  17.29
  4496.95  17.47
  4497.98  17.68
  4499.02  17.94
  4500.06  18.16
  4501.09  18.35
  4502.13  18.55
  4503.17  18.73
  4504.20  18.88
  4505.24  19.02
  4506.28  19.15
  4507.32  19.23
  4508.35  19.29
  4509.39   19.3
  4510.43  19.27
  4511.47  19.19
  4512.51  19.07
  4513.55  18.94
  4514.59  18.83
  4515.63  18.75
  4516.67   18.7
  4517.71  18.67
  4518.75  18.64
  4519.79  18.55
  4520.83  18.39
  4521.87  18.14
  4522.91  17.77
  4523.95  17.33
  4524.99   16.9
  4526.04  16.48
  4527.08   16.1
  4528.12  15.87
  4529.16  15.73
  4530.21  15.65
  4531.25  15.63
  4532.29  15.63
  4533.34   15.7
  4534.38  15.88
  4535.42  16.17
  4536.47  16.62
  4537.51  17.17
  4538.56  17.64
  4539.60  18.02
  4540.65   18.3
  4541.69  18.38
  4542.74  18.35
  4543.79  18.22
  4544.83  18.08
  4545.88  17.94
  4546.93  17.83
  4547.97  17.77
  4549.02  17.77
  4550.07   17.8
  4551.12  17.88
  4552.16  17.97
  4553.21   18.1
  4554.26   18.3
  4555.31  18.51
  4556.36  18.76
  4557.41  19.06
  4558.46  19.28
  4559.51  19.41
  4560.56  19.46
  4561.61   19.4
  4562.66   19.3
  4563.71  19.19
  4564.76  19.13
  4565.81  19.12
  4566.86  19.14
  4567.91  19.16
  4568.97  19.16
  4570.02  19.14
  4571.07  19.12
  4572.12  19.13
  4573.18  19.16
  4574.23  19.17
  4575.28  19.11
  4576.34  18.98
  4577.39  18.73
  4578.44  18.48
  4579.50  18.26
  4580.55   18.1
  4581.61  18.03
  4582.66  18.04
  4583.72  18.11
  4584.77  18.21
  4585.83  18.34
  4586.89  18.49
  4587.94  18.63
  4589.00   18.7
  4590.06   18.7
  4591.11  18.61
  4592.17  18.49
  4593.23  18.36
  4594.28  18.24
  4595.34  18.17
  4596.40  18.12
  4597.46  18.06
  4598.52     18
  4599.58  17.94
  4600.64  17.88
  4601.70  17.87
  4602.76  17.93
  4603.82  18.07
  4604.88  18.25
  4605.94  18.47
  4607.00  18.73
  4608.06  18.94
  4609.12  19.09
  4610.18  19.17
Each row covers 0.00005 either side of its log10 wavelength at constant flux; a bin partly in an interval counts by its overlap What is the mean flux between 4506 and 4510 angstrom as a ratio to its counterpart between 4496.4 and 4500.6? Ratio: 1.08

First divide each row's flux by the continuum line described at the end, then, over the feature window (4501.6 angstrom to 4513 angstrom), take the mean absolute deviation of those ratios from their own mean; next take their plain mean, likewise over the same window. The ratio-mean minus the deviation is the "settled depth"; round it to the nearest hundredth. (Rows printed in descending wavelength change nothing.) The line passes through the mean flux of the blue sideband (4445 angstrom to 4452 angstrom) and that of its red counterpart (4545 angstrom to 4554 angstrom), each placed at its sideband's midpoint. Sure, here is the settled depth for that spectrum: 1.10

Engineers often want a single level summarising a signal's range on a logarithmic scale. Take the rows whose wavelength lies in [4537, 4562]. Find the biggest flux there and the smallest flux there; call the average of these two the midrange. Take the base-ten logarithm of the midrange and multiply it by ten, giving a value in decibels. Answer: 12.6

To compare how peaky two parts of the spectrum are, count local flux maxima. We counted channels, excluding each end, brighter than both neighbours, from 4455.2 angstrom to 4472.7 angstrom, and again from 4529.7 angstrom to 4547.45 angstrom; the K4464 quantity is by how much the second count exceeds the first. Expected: 1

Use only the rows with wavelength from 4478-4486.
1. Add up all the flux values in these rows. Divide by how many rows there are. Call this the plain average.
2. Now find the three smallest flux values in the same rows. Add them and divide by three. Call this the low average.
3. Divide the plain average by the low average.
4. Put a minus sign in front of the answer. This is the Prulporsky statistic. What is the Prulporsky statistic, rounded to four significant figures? -1.011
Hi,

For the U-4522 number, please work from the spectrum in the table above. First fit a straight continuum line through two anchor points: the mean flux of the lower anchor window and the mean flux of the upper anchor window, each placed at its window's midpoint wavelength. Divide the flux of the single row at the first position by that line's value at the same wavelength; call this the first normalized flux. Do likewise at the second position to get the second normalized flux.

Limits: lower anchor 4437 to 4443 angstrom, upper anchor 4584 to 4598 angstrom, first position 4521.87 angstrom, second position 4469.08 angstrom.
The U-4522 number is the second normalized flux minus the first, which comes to -0.03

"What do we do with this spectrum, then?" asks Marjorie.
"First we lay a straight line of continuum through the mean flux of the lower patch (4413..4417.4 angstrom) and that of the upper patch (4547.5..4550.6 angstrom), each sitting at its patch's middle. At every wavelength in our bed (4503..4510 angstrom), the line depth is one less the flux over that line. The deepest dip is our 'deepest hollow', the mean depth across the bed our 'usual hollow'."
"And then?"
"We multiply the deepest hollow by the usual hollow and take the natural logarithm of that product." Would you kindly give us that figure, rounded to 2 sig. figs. -4.2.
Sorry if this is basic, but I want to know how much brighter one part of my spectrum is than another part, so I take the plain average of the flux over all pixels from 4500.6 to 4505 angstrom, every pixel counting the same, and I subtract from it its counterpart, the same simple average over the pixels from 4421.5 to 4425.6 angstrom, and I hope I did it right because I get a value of 3.3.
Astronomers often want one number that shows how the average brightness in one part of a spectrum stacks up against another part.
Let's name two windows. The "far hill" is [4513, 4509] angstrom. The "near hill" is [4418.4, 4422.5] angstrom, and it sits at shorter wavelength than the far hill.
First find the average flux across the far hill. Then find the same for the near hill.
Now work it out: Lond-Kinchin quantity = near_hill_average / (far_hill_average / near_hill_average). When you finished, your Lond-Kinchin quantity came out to 12.4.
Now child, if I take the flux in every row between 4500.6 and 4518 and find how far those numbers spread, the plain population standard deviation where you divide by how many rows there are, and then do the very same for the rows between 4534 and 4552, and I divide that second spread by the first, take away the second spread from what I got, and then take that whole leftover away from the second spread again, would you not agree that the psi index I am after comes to -1.2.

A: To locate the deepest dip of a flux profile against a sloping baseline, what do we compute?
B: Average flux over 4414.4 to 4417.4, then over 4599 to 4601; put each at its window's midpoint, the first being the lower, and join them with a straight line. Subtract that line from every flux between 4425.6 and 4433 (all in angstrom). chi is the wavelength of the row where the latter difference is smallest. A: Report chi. 4432.19 angstrom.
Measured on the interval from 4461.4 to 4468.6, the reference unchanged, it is 4461.88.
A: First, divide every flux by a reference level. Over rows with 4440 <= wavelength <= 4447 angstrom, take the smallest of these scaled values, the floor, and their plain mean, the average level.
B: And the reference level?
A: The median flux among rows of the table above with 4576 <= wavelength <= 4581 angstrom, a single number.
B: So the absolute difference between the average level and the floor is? 0.020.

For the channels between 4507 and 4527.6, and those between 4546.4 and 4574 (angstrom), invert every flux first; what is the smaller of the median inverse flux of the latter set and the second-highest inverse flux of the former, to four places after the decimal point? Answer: 0.0523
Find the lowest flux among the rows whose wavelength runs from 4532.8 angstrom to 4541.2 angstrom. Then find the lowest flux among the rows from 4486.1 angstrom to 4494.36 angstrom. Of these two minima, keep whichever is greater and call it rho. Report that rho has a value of 17.1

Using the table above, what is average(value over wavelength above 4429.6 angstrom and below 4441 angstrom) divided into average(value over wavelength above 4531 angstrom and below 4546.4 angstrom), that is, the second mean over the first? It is 1.14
